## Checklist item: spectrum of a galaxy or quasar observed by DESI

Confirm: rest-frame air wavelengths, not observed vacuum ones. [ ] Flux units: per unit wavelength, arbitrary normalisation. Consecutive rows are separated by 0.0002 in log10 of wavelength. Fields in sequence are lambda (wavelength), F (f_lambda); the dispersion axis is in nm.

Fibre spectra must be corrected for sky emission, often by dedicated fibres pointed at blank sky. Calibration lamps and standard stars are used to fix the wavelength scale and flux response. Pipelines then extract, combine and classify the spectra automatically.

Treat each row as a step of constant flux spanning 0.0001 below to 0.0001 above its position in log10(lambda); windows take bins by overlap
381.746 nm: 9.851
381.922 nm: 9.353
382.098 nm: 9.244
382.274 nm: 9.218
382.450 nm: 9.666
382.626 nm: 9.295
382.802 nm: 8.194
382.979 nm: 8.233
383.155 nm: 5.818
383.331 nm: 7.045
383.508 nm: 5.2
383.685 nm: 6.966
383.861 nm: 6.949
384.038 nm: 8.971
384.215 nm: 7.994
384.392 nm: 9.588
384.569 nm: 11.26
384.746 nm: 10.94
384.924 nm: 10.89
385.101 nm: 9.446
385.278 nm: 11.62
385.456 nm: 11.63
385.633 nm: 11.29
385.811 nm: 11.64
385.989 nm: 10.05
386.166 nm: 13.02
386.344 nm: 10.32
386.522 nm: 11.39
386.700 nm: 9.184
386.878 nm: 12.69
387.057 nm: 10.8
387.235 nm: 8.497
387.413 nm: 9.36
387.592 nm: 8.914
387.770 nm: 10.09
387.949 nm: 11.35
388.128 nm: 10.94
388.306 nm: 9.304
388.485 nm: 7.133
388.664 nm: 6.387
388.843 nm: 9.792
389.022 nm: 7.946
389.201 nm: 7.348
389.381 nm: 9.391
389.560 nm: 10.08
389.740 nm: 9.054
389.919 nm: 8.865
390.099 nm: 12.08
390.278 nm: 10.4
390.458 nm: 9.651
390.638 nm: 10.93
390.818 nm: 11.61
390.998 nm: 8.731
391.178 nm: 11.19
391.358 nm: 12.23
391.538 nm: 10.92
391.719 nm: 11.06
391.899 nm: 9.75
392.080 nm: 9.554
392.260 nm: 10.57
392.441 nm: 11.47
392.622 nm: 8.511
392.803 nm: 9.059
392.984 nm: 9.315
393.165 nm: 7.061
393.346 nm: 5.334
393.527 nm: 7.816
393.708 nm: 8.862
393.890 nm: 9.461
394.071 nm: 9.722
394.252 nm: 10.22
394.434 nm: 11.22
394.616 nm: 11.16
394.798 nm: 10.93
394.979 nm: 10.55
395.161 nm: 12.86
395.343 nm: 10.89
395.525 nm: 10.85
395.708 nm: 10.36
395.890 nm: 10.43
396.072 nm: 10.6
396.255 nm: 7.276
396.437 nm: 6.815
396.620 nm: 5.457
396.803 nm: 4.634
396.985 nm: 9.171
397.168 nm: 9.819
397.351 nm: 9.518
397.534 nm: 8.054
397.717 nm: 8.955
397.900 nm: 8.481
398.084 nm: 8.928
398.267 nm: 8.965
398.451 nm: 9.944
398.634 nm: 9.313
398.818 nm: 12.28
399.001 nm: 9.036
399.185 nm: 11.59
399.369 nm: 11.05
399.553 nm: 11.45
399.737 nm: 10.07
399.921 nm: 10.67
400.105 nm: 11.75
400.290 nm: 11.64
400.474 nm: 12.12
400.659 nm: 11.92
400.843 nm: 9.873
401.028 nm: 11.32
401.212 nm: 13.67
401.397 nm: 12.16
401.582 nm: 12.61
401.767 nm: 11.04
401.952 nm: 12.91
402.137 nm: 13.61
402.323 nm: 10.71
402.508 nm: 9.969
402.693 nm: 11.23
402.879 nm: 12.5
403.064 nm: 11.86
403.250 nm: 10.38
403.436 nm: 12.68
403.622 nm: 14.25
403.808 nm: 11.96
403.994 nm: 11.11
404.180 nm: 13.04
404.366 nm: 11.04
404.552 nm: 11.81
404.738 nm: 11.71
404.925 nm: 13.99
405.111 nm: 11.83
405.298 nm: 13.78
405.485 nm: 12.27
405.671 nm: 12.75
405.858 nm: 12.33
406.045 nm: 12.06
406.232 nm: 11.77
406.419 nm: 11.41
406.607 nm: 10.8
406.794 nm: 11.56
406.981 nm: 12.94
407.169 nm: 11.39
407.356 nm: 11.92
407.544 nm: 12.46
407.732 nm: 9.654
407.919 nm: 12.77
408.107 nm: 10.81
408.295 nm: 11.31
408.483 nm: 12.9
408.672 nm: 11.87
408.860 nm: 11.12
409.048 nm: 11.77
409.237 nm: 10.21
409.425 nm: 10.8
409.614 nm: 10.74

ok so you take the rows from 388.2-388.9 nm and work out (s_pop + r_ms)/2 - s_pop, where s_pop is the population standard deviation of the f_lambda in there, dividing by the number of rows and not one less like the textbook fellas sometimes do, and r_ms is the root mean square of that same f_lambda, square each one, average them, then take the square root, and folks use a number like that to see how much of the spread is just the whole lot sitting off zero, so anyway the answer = 3.4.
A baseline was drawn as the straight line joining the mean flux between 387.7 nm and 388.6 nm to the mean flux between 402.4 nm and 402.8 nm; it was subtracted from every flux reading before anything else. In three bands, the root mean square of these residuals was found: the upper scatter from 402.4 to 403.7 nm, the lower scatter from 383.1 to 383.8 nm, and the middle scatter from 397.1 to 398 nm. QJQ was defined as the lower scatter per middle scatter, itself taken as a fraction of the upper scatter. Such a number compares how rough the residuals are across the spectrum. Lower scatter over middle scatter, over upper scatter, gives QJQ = 1.2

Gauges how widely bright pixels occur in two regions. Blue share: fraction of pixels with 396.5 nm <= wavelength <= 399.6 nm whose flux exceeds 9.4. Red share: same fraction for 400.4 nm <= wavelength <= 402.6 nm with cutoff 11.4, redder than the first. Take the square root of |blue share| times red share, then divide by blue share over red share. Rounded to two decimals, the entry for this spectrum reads 0.69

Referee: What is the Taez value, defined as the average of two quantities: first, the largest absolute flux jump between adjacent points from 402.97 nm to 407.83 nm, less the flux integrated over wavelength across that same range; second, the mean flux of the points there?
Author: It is -21.8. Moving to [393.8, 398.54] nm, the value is -15.4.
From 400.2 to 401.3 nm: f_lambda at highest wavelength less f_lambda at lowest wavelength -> 2.0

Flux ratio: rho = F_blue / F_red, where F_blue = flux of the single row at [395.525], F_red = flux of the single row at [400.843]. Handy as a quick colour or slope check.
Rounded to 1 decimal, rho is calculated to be 1.1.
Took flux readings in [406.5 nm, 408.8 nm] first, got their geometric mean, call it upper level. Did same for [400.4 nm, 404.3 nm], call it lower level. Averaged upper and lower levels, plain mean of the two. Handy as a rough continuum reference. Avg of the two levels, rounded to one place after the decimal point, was 11.8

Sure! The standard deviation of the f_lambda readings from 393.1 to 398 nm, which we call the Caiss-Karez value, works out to 2.0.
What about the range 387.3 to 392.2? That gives 1.5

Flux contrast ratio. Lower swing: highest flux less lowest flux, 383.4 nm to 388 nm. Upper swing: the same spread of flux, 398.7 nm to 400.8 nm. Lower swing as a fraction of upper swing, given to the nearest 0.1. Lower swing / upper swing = 2.4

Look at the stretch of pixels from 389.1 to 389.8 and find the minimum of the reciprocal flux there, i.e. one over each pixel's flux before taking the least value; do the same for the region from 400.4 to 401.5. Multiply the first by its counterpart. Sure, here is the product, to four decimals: 0.0073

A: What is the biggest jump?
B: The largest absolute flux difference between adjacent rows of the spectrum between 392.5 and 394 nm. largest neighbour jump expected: 2.5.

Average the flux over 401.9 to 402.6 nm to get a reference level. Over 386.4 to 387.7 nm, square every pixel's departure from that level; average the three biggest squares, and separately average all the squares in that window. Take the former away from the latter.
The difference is -3.8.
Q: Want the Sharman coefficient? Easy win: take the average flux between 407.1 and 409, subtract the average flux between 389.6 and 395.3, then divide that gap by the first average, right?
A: 0.139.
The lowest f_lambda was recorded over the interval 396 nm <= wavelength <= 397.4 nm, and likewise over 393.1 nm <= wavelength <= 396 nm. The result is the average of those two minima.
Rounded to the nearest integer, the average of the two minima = 5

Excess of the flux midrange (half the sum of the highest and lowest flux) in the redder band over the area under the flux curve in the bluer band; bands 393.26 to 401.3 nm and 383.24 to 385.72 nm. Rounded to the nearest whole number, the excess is -14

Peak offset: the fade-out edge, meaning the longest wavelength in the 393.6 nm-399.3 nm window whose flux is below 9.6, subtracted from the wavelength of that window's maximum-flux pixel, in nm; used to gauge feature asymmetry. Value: -3.84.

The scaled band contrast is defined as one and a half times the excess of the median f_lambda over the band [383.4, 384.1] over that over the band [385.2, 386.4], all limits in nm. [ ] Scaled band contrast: -7.0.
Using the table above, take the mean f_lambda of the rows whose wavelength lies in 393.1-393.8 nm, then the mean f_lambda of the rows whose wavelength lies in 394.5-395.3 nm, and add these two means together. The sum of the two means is 18.6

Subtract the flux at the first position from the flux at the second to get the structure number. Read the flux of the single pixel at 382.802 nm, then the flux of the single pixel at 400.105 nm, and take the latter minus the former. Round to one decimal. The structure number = 3.6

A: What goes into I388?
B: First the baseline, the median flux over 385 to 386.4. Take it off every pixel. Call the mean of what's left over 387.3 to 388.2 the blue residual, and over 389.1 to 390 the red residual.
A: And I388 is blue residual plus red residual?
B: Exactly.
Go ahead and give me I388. -4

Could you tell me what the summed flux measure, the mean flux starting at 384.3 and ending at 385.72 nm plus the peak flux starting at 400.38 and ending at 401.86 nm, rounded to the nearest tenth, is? 24.5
